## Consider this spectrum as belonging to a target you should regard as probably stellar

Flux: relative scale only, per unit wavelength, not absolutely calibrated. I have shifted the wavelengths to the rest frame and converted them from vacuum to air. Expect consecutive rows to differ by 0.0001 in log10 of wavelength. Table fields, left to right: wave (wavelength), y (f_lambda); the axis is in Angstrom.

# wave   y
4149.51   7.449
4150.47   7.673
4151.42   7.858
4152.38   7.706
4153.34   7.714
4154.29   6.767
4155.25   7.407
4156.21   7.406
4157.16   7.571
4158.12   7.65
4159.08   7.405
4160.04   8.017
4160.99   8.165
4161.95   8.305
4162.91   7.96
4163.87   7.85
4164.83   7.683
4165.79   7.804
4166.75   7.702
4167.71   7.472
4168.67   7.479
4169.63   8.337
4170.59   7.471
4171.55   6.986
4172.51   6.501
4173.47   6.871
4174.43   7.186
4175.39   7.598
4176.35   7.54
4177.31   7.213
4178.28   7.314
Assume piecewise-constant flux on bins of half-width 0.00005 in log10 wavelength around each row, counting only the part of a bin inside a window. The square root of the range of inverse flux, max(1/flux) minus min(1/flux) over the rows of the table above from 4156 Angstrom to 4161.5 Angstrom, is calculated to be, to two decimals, 0.11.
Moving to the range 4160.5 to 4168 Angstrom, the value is 0.12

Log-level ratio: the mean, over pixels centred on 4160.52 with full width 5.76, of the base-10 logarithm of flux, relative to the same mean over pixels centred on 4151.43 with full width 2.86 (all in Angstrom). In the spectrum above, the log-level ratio 1.010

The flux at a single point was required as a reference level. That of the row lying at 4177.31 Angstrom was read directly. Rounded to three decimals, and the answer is 7.213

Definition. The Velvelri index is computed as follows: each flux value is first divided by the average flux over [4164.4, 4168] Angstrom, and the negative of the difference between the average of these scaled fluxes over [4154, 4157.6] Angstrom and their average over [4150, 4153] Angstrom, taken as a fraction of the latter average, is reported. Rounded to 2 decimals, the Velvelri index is 0.06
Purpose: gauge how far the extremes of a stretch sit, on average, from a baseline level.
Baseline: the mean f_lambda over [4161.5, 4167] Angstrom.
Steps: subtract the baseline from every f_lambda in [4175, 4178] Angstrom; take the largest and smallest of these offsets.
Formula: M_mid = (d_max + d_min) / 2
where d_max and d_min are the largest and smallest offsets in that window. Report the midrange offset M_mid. -0.5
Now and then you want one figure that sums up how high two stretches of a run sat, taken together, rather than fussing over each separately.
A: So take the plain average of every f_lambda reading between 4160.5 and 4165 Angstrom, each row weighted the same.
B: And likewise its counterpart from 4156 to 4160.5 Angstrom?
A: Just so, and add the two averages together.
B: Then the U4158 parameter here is 15.6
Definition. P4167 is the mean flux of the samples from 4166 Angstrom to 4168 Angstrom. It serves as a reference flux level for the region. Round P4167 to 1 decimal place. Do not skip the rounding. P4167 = 7.6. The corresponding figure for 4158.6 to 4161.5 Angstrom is 7.9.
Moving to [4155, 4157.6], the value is 7.5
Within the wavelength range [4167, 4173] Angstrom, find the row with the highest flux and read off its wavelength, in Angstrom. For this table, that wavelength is 4169.63 Angstrom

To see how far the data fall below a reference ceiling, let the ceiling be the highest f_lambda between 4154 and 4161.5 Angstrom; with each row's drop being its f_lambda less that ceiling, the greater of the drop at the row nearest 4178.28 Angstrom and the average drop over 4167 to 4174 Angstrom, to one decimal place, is -0.9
